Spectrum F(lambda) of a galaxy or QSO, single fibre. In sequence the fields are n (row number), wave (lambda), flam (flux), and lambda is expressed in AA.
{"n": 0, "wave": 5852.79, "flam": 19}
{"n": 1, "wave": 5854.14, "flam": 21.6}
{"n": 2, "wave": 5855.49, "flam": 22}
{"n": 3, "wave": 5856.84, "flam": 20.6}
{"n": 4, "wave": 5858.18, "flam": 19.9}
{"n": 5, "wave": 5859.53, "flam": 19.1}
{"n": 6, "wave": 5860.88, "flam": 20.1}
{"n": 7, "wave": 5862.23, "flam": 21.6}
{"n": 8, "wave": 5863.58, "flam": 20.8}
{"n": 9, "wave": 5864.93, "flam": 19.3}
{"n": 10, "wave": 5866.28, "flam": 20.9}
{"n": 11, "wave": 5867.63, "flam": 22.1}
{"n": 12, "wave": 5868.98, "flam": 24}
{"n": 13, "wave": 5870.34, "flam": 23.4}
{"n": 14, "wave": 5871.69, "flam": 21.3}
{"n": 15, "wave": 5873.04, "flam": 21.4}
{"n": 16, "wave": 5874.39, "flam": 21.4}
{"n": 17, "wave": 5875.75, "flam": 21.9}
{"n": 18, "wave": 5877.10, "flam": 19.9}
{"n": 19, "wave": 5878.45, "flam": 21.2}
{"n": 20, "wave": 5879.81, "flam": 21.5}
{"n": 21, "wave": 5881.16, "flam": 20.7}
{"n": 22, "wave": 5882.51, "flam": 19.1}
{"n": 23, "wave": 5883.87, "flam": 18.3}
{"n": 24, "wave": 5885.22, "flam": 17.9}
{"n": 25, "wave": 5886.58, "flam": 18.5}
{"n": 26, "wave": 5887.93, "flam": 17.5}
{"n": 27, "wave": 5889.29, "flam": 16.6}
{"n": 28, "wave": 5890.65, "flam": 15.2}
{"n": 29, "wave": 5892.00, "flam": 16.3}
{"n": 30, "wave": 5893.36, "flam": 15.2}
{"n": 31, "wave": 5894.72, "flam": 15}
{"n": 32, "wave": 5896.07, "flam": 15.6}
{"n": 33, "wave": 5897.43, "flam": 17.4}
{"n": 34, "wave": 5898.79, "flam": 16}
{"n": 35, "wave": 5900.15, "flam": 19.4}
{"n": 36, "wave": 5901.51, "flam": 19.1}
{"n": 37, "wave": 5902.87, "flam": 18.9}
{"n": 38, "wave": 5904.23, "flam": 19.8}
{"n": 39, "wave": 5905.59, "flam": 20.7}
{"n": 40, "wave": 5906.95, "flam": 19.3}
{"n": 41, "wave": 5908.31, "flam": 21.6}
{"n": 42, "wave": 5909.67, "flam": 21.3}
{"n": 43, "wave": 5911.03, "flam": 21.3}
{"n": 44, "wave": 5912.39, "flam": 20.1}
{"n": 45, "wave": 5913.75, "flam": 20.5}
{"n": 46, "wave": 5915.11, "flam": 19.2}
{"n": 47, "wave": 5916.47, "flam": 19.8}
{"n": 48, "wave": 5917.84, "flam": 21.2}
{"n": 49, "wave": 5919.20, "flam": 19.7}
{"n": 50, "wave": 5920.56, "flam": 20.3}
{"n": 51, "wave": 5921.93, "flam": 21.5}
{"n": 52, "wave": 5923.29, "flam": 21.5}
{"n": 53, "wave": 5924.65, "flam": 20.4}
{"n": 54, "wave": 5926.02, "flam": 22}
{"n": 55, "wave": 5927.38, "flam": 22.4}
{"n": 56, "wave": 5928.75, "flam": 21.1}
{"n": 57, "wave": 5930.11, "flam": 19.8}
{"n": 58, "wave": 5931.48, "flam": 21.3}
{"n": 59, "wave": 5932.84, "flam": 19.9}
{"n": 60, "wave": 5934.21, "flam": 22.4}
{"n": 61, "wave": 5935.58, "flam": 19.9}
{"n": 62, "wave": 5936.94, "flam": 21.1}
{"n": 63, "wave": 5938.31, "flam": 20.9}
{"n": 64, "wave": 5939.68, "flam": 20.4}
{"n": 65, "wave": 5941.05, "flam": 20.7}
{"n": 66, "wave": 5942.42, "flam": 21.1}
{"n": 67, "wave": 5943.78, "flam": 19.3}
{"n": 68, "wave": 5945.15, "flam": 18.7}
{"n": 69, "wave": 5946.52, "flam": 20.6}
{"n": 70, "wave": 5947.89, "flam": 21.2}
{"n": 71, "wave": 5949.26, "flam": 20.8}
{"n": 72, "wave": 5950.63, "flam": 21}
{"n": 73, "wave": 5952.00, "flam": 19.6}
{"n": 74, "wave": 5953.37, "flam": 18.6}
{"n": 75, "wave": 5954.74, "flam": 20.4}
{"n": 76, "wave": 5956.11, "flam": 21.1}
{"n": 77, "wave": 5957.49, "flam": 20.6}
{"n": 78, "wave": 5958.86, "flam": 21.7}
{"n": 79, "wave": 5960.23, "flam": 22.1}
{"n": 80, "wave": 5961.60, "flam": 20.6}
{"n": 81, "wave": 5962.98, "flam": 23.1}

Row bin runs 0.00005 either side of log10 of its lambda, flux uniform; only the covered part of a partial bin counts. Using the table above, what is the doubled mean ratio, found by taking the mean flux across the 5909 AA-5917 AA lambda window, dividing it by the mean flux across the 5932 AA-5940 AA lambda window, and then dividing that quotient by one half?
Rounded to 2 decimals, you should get 1.96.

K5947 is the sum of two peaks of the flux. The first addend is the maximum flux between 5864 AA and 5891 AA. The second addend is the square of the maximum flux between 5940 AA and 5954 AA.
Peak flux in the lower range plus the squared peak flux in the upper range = 473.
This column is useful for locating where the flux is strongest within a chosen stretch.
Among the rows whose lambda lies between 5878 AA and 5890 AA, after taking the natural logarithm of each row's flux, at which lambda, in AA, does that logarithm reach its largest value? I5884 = 5879.81 AA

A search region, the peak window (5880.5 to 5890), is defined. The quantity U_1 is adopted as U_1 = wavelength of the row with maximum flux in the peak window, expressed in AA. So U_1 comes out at 5881.16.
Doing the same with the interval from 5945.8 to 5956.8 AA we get 5947.89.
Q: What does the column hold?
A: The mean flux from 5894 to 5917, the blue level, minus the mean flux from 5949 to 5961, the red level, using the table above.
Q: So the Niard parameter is -1.5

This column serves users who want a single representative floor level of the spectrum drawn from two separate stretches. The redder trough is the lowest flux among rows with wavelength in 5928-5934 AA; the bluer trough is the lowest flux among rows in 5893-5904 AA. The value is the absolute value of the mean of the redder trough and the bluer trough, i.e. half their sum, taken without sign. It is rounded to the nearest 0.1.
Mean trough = 17.4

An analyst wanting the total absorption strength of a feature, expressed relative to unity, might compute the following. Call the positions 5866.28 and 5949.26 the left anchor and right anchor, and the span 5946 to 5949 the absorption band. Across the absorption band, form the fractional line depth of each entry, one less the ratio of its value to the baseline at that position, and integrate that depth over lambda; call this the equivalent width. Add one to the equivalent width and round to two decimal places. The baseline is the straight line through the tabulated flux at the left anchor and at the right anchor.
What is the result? 0.99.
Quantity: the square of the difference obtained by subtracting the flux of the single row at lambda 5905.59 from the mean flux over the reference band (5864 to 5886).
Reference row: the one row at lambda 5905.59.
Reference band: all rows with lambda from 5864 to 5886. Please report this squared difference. 0.0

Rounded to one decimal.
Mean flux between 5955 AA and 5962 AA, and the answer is 21.2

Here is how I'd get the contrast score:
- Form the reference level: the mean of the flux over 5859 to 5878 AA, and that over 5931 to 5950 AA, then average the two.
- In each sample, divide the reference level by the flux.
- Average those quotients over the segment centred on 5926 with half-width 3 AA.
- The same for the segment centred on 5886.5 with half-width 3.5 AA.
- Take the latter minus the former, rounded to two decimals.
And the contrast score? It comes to 0.20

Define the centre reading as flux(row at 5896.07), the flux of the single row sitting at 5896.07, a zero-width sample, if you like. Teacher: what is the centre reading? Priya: 15.6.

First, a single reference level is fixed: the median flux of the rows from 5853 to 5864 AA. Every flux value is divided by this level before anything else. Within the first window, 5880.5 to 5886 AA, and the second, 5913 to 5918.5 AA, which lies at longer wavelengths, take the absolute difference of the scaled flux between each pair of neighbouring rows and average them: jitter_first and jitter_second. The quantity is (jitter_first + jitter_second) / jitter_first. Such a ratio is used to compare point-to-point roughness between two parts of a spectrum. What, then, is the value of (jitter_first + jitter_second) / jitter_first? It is 2.2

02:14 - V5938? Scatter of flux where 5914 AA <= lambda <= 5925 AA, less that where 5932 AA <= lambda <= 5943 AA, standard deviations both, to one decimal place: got 0.1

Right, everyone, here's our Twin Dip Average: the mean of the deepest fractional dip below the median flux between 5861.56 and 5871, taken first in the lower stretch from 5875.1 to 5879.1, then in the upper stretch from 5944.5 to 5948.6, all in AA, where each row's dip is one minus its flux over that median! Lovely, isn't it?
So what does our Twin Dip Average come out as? 0.11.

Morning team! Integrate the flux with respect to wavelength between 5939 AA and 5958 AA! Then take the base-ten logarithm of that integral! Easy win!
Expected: 2.59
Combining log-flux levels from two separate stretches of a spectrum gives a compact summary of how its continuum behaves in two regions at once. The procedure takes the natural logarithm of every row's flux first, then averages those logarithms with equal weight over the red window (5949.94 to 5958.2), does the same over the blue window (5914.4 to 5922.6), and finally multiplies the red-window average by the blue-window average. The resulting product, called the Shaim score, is 9.04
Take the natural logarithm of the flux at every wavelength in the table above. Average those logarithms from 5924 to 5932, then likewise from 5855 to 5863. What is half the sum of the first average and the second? 3.04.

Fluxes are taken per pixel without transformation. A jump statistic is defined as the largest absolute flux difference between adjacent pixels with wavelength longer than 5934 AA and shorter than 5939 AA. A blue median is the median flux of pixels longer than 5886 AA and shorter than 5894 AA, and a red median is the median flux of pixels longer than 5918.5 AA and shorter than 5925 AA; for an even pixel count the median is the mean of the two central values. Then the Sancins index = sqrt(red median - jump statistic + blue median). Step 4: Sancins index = 5.86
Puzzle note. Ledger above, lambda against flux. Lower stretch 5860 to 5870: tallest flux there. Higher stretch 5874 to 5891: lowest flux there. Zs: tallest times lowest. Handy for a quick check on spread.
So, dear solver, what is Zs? 365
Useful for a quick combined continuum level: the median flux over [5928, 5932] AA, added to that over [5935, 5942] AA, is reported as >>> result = 42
